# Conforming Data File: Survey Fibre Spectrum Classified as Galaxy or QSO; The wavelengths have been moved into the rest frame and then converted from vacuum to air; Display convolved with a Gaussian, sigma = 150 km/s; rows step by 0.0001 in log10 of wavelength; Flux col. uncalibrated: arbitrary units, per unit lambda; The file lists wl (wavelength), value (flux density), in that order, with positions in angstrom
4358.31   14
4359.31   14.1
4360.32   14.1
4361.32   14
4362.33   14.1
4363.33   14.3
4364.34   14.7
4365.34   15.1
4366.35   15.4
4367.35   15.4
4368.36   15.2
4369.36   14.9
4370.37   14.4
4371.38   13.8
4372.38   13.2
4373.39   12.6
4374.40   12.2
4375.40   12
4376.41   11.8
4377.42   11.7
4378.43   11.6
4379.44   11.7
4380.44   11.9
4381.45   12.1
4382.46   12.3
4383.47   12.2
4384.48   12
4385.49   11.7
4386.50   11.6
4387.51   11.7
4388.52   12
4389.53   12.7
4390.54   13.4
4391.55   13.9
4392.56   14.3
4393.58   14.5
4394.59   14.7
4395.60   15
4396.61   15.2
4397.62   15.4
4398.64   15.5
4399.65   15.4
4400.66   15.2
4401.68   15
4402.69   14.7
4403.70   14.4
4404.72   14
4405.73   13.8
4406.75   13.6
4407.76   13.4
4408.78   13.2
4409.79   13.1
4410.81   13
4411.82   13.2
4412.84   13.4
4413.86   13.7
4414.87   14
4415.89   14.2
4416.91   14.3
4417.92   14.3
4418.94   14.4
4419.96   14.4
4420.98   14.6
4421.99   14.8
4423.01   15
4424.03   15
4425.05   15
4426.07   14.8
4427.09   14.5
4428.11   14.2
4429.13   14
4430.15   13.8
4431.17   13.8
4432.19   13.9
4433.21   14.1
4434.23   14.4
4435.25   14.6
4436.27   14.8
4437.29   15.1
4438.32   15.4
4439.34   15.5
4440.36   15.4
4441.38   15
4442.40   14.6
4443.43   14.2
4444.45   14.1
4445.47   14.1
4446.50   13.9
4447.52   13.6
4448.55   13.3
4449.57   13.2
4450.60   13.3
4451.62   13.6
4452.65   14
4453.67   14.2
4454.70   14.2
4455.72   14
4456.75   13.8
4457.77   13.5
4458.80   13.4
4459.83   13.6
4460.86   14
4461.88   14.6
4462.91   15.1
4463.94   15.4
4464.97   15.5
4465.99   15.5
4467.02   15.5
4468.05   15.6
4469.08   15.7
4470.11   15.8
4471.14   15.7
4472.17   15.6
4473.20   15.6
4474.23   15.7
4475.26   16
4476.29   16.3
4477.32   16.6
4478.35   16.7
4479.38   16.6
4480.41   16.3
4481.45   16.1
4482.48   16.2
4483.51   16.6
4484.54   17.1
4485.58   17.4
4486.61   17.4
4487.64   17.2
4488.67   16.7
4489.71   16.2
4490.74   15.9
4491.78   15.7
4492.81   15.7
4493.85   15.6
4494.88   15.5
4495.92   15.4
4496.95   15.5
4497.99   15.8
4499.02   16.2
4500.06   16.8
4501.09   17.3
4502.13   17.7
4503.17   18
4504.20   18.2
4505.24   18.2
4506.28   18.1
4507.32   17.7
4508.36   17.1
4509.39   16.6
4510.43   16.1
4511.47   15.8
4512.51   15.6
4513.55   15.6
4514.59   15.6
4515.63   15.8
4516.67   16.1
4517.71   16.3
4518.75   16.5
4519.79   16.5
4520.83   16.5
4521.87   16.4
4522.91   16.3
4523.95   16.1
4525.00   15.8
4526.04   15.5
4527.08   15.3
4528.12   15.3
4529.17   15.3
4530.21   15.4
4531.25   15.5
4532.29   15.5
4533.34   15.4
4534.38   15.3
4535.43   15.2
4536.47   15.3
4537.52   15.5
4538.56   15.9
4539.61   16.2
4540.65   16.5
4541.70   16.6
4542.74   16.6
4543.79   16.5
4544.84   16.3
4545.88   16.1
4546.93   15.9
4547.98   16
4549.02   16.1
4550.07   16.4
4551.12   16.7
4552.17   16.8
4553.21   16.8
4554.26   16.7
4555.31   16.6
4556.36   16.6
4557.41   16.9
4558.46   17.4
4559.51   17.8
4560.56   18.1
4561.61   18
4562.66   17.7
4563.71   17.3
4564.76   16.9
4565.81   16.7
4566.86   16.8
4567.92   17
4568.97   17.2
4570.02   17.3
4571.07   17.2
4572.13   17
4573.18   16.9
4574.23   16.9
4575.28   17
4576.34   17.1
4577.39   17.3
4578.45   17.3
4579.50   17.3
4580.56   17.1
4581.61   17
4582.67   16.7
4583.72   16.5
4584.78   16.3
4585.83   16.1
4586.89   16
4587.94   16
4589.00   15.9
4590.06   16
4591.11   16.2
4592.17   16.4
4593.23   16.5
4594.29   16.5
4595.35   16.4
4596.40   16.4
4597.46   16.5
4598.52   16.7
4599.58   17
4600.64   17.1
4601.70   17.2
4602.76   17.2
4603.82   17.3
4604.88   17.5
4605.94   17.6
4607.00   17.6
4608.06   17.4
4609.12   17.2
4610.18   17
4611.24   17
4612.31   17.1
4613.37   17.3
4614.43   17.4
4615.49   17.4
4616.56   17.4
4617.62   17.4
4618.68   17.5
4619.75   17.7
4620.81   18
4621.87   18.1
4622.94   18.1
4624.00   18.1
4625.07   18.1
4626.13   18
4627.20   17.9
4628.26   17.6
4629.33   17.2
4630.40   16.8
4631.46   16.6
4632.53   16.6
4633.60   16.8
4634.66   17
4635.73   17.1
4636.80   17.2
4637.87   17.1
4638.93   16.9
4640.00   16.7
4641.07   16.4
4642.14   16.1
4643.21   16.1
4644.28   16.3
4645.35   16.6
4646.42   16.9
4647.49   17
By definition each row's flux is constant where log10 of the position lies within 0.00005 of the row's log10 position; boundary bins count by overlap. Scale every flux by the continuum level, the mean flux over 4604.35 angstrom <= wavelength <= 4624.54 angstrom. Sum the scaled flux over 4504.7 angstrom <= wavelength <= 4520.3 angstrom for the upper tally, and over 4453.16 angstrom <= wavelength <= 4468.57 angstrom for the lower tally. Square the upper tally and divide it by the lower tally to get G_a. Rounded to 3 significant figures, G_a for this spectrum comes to 16.1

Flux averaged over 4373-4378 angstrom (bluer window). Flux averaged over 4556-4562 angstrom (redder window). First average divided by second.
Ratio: 0.69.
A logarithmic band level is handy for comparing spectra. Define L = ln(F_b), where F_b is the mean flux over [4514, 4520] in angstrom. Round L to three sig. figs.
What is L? 2.78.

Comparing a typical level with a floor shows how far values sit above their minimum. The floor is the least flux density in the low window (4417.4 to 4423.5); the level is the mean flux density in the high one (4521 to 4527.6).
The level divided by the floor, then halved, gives 0.56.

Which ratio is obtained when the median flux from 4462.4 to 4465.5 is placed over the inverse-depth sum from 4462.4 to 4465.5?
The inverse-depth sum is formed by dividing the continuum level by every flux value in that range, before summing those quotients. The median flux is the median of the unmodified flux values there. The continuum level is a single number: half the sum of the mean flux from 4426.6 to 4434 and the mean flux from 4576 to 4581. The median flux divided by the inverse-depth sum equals 5.0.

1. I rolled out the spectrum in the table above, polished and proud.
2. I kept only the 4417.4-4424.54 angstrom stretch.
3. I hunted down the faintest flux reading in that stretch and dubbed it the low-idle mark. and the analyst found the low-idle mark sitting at 14.3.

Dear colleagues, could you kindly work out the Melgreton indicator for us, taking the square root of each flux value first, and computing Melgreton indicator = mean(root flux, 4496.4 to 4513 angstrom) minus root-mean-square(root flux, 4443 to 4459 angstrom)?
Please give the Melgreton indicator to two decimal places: 0.40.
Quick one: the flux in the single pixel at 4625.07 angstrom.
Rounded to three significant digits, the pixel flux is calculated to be 18.1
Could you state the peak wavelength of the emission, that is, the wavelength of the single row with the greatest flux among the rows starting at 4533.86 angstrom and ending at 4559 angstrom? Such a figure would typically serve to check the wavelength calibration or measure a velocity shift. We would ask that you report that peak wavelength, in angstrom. 4558.46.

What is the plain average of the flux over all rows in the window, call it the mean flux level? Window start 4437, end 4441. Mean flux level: 15.3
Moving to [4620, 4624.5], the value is 18.1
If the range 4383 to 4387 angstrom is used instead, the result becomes 11.9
